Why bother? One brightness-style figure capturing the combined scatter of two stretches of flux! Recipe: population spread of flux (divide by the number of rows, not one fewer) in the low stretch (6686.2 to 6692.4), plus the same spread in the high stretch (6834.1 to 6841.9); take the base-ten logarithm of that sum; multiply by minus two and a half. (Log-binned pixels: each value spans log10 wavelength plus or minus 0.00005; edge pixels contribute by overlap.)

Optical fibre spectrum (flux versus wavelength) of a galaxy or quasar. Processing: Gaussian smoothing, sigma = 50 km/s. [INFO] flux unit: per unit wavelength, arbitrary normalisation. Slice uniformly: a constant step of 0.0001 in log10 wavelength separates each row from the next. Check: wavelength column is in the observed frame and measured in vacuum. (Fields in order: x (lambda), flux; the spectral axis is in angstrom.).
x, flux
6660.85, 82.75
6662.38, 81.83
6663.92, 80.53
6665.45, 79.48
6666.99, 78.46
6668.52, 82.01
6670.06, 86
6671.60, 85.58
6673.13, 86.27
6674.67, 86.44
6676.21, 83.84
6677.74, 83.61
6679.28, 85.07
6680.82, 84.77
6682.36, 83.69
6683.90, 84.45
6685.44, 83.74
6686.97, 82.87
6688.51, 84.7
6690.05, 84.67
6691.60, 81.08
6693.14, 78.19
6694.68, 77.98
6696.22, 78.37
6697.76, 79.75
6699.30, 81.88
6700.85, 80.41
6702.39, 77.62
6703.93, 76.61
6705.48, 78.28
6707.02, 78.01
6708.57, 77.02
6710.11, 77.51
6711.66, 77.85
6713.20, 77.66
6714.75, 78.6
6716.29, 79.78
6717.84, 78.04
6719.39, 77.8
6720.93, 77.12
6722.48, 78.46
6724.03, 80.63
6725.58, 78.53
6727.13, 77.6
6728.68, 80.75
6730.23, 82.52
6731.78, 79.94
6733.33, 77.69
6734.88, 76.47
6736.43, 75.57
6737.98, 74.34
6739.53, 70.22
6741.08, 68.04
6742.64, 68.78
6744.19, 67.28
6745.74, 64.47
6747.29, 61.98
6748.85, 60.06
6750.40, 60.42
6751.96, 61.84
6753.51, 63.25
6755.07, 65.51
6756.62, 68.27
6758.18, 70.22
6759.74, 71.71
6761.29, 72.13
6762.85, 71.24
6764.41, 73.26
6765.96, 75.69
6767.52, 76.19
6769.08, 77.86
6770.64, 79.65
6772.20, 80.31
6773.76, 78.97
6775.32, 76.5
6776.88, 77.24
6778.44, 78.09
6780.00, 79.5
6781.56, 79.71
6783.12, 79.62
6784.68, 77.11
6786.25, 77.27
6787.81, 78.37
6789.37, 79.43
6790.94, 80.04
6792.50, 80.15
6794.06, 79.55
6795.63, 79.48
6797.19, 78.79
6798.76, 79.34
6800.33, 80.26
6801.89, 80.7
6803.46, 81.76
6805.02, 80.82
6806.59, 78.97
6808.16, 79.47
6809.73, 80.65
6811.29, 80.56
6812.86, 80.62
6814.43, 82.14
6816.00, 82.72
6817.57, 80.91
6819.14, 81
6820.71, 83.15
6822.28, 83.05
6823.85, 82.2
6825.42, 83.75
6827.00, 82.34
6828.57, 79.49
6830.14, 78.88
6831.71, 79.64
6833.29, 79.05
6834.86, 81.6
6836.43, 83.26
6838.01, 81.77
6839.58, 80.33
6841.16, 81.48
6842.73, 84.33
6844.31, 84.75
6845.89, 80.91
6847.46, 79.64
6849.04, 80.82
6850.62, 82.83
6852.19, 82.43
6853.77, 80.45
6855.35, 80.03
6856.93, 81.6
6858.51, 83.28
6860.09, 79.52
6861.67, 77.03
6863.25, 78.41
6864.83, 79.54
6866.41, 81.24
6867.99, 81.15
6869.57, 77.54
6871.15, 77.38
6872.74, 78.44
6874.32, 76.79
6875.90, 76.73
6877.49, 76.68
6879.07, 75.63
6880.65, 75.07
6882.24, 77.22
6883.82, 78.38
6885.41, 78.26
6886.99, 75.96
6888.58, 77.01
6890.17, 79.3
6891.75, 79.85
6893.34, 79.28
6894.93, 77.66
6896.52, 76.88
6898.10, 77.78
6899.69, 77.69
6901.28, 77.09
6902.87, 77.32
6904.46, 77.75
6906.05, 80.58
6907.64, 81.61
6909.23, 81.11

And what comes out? -0.96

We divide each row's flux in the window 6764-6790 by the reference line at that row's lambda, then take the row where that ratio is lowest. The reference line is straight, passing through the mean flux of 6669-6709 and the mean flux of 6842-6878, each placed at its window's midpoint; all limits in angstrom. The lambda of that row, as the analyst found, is 6764.41 angstrom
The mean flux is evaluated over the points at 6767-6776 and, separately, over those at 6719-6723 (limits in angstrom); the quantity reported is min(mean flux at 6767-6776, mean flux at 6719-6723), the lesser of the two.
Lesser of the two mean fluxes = 77.8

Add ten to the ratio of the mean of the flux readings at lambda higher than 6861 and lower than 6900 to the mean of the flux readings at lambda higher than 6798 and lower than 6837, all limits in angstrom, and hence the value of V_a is 10.96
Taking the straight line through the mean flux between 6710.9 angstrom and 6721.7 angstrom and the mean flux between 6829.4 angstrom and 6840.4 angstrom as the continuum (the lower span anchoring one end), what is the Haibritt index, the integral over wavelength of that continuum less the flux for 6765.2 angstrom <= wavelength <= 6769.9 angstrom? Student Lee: 12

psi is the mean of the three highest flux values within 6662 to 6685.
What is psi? 86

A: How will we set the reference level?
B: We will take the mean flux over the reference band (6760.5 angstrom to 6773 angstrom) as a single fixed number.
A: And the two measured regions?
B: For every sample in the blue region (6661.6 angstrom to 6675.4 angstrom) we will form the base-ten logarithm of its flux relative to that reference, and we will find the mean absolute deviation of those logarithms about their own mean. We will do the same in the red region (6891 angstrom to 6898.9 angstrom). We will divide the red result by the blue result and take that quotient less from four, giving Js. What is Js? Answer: 3.6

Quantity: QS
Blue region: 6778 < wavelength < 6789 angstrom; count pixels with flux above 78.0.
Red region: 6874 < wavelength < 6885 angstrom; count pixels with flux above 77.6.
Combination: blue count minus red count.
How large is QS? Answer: 4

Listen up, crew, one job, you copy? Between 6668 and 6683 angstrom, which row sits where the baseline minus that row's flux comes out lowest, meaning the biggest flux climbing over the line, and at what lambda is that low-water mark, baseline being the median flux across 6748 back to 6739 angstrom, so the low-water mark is 6674.67 angstrom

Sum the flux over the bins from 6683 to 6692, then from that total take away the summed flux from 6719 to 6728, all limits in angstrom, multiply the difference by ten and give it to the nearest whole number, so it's 314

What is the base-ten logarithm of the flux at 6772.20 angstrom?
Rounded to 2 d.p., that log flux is 1.90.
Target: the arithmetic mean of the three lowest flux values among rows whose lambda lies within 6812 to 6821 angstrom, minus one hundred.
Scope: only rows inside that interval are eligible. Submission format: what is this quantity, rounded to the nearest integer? -19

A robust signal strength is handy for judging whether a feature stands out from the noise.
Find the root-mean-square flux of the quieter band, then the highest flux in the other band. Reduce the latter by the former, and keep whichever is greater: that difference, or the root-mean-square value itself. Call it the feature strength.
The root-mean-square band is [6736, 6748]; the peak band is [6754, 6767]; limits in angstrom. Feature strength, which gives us 69.0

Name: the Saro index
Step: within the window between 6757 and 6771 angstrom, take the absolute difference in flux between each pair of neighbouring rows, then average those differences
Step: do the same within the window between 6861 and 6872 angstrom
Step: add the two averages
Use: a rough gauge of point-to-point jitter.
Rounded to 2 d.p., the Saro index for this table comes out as 2.75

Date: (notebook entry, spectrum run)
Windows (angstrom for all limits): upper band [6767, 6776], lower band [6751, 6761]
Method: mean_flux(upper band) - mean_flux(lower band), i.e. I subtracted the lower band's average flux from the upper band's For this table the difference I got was 11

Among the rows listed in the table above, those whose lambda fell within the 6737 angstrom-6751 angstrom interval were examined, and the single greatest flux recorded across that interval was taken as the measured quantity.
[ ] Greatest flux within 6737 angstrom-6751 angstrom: 74.34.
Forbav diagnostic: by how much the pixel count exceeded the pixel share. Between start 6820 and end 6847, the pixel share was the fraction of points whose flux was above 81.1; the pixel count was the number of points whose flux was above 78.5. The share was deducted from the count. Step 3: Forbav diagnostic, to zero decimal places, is 16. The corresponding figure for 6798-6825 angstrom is 17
